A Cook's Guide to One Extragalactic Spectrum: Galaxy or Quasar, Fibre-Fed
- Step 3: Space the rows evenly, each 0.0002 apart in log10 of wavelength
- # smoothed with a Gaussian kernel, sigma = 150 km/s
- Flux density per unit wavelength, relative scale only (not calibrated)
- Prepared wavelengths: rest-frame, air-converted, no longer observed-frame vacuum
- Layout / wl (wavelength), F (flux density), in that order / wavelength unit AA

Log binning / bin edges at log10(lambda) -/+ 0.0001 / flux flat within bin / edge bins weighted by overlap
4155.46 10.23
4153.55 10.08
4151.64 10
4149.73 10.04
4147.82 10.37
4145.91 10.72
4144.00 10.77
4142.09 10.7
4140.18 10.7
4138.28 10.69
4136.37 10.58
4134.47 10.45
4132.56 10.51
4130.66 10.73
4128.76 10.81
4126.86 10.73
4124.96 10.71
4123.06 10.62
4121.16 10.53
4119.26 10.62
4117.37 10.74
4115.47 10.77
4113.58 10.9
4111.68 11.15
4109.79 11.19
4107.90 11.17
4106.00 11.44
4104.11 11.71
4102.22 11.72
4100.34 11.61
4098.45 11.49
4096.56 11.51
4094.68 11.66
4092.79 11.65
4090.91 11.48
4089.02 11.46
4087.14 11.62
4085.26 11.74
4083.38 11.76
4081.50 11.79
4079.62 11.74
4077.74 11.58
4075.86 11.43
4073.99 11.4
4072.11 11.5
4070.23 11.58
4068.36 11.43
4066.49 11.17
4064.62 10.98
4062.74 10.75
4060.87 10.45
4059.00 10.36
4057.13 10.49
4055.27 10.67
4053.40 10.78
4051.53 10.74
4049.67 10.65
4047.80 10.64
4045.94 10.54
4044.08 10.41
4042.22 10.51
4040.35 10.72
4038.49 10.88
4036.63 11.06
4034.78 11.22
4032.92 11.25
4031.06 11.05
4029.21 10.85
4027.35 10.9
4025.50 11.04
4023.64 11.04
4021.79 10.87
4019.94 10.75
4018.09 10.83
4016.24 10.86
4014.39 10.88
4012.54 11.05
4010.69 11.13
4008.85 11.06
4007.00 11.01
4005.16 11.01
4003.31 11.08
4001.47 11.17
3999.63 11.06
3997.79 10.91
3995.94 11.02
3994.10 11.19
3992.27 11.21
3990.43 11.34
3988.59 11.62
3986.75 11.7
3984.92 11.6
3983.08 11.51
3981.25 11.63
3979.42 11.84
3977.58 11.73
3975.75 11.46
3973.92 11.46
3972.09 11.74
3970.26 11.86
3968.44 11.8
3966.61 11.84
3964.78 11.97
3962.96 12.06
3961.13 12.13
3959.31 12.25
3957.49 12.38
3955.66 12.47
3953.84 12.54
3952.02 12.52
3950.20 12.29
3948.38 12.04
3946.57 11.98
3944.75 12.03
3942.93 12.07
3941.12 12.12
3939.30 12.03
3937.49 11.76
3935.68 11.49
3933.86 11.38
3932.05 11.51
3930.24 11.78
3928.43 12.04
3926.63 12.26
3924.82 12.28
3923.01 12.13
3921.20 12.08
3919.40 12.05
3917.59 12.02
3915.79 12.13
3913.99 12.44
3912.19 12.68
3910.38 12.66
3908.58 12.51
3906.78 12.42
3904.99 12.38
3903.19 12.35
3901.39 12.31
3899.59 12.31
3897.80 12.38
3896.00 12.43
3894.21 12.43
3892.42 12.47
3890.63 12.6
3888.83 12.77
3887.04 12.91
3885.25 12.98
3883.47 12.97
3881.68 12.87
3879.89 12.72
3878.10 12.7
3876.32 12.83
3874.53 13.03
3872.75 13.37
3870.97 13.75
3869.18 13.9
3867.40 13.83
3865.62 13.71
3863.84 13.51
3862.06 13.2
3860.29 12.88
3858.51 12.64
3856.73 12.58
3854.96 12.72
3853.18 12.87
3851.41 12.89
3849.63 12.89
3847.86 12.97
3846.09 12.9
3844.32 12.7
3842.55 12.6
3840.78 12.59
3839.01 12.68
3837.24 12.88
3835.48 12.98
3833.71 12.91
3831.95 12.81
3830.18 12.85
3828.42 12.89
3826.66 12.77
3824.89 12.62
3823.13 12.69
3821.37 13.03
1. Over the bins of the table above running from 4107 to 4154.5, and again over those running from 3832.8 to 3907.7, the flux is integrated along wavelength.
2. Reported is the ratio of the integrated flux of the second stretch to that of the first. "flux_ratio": 1.9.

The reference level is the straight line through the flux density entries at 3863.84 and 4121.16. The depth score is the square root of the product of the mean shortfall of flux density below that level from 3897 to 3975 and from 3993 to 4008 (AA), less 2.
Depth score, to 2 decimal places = -1.30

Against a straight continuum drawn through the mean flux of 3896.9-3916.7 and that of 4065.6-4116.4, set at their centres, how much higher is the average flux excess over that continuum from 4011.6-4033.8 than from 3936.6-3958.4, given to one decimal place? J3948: -0.9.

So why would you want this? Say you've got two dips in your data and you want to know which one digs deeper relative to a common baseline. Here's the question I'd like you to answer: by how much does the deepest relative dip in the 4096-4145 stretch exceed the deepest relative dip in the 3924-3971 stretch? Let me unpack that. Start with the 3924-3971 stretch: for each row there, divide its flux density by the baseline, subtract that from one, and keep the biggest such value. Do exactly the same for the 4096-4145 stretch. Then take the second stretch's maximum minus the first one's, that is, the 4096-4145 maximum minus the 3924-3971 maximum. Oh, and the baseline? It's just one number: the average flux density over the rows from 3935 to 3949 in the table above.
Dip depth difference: 0.08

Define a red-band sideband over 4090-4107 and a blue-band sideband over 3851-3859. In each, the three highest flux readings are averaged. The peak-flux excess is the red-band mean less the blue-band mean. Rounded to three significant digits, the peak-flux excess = -1.13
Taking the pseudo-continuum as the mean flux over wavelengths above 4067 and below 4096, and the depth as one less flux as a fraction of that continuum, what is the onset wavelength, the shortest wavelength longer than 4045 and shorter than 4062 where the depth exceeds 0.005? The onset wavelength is 4045.94 AA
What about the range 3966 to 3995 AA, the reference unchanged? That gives 3973.92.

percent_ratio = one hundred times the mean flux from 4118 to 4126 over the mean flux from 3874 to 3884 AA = 83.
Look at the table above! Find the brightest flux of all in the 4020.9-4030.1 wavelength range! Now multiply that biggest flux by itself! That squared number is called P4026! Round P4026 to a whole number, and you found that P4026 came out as 122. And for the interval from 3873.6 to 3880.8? 170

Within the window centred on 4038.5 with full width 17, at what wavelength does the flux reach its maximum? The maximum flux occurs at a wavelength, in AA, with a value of 4032.92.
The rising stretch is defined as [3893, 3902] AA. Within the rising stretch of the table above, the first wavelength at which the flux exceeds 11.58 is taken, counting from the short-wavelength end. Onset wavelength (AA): 3894.21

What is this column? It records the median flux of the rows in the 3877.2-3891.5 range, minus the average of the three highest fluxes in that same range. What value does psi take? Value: -0.133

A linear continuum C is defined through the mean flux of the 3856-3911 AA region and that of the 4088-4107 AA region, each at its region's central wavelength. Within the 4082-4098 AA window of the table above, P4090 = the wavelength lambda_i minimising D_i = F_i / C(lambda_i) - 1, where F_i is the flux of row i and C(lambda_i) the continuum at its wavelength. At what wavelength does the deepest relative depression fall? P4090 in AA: 4089.02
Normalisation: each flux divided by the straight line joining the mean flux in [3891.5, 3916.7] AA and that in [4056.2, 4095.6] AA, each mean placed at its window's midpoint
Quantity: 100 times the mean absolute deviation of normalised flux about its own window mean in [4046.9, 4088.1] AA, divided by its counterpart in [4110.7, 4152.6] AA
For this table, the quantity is 311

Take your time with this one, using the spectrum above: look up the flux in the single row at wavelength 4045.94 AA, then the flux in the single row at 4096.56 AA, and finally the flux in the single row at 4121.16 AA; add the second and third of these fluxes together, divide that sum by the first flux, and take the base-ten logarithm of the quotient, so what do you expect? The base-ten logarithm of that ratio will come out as 0.32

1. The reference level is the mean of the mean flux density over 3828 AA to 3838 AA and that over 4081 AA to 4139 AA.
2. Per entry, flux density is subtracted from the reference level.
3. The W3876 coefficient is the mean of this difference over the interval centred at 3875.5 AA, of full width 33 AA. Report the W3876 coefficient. -1.1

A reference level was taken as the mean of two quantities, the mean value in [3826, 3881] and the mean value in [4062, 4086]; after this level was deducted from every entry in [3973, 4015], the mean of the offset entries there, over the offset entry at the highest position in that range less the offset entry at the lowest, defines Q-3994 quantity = 1.6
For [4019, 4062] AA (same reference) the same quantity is 4.8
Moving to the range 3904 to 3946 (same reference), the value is 0.3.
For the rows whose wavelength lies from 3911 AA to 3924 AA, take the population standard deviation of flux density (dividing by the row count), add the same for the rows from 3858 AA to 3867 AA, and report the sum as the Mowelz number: 0.62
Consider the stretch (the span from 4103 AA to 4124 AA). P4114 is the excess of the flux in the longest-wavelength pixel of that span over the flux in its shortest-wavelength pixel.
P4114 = -1.1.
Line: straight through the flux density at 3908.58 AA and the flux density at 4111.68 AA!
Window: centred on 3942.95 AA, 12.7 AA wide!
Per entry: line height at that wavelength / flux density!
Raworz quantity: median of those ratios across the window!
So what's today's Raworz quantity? 1.02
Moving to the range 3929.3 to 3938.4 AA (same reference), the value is 1.07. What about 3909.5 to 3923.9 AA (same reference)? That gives 1.03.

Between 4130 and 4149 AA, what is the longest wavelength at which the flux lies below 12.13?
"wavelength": 4147.82 AA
